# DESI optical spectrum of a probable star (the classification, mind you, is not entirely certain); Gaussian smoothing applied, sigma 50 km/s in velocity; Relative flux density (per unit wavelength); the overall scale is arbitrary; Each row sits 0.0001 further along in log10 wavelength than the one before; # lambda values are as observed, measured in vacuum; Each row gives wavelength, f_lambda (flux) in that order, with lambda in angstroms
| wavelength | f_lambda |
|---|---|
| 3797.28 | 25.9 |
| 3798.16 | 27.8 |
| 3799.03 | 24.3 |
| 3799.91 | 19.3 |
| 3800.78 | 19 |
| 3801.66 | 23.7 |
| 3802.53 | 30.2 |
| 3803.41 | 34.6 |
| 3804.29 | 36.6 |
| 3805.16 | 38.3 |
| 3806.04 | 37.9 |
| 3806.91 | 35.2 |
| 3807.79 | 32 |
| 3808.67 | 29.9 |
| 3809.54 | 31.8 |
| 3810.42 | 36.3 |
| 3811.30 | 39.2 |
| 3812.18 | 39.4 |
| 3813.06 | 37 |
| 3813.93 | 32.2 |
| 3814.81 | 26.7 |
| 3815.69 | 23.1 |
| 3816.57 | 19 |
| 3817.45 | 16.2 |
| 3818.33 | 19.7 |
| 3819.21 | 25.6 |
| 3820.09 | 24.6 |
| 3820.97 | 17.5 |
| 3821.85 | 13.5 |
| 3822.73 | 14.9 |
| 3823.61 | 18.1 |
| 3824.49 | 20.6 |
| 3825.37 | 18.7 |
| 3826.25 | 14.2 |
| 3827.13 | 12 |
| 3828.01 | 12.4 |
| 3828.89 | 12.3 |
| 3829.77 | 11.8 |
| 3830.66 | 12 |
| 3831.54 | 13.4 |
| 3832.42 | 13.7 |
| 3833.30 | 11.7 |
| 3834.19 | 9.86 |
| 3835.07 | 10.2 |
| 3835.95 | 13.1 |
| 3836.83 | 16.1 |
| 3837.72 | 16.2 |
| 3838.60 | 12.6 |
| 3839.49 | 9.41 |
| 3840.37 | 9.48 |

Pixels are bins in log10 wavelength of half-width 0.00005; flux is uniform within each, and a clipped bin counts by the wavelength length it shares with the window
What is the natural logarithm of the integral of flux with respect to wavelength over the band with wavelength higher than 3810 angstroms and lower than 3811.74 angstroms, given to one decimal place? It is 4.2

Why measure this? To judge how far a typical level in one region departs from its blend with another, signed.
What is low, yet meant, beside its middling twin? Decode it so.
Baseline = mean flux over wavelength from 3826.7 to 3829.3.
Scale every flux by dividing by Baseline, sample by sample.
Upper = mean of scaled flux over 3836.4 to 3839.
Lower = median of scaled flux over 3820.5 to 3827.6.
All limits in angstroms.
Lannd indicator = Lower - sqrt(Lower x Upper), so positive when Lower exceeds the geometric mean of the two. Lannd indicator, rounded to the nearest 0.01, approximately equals 0.05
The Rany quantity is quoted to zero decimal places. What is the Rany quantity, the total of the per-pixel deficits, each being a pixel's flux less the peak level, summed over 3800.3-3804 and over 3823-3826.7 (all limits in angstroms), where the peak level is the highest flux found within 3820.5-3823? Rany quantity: 39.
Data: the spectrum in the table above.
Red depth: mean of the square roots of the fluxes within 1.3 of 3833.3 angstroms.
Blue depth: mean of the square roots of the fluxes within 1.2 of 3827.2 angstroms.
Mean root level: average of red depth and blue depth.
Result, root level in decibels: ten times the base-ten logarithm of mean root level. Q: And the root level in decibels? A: 5.4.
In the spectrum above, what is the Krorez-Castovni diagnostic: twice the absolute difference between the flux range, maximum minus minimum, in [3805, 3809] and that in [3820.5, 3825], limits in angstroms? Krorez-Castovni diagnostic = 2.6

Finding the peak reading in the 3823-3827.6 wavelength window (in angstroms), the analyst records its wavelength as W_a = 3824.49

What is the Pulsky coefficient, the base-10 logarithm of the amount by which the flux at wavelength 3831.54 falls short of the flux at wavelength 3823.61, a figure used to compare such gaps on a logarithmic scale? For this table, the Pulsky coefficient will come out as 0.67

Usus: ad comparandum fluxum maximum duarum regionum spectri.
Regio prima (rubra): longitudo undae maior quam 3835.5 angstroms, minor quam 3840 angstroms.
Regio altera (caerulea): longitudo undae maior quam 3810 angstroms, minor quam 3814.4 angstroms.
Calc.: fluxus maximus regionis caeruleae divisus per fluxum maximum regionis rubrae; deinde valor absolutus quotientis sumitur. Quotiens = 2.43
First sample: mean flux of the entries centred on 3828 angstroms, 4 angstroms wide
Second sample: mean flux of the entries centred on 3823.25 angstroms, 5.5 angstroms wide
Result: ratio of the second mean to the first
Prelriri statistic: 1.4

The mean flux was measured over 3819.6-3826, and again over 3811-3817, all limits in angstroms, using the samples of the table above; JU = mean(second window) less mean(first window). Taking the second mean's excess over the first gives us 13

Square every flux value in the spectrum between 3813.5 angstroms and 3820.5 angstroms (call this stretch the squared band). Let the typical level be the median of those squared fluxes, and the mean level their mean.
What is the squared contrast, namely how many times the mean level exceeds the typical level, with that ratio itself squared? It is 1.00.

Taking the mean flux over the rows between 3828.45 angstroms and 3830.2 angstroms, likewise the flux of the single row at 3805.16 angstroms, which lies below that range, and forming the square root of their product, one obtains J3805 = 21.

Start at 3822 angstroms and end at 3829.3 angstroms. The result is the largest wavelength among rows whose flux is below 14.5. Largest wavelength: 3828.89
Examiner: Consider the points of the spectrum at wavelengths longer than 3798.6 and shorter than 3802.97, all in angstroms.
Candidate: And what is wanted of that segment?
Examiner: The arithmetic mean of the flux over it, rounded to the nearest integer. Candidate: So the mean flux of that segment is 23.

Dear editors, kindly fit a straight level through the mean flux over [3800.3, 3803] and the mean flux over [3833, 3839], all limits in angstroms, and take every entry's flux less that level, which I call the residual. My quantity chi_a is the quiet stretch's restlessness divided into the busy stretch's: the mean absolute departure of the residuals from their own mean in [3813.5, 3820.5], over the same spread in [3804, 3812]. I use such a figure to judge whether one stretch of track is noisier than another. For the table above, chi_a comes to 1.5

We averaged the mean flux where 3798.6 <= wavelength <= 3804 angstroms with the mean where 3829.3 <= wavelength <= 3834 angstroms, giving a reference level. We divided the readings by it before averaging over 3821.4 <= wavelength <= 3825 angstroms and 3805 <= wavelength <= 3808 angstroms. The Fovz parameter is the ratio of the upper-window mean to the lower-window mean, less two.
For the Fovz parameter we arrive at -1.53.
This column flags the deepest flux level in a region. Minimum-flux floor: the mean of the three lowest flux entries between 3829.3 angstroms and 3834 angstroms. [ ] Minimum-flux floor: 12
